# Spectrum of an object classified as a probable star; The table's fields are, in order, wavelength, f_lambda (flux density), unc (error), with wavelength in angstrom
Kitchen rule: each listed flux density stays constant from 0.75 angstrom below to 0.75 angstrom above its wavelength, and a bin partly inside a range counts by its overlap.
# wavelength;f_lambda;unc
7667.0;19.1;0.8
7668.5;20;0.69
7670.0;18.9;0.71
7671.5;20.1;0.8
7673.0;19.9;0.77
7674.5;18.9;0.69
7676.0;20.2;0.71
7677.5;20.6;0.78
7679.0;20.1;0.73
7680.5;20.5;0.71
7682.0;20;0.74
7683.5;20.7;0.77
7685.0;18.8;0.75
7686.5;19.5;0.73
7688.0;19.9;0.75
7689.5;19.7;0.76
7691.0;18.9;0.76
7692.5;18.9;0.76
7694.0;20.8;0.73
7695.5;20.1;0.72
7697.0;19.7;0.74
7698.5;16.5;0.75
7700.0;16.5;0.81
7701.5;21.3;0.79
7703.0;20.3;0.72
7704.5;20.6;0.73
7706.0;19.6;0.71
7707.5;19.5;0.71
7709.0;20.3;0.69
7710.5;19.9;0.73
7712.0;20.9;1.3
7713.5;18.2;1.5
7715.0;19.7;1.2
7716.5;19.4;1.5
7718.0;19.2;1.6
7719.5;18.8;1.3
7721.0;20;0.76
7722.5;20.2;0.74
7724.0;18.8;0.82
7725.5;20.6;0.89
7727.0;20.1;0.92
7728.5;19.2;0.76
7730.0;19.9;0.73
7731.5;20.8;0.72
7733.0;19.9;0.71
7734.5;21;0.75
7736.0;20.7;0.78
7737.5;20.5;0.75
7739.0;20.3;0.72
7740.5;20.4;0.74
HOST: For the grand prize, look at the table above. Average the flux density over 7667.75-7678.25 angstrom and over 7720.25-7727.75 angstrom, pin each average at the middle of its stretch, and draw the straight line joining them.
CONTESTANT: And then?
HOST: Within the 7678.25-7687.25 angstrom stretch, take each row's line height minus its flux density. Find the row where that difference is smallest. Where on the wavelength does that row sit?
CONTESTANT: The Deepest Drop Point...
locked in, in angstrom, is 7683.5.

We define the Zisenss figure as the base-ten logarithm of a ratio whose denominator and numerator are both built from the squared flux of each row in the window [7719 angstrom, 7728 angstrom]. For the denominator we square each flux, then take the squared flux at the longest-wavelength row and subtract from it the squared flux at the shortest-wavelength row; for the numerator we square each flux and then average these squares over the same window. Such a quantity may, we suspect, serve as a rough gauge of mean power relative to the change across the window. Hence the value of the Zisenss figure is 0.89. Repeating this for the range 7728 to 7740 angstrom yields 0.98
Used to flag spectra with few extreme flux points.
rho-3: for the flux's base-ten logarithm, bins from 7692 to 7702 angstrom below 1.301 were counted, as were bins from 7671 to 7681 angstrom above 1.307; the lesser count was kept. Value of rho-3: 2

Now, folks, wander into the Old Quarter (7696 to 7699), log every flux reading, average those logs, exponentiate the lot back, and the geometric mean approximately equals 18.0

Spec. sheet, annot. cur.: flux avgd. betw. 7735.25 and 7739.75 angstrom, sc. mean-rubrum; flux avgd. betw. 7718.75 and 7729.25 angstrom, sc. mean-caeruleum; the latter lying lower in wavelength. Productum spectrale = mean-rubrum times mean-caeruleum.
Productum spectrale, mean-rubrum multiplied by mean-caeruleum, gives 403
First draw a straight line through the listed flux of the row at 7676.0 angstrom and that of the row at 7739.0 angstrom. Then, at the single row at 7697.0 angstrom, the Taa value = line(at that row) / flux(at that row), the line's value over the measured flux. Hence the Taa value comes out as 1.03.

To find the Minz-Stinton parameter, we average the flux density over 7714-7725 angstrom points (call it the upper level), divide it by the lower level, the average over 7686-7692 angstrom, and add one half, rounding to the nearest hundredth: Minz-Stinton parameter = 1.50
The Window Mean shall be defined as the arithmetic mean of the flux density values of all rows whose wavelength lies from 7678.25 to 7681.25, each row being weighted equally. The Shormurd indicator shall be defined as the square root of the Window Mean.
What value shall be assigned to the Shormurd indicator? 4.506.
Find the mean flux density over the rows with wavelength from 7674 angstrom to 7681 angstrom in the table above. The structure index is 20.1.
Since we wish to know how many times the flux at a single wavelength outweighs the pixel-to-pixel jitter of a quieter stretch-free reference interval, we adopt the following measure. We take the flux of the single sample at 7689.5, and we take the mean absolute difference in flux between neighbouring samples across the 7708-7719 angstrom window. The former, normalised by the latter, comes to 19.4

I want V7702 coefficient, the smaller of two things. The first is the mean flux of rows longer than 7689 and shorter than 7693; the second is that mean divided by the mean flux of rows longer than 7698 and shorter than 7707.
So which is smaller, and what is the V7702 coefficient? 1.00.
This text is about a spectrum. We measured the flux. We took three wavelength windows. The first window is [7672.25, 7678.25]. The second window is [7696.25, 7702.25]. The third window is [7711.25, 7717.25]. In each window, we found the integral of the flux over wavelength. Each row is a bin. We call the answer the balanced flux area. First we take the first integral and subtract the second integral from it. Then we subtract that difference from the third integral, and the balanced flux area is 109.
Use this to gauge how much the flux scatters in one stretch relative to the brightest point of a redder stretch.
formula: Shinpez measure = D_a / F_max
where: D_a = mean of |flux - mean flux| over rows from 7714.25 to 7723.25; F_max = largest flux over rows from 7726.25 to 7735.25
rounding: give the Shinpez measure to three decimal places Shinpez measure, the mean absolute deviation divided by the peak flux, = 0.020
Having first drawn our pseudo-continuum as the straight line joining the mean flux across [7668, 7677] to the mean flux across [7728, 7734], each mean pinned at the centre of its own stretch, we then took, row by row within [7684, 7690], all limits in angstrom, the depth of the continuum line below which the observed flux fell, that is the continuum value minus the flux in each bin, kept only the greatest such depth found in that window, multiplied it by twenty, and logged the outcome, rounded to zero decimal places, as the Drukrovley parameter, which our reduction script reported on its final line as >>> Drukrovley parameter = 19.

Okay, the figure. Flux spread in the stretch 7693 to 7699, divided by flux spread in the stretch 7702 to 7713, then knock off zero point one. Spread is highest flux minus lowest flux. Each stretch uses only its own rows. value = 3.0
